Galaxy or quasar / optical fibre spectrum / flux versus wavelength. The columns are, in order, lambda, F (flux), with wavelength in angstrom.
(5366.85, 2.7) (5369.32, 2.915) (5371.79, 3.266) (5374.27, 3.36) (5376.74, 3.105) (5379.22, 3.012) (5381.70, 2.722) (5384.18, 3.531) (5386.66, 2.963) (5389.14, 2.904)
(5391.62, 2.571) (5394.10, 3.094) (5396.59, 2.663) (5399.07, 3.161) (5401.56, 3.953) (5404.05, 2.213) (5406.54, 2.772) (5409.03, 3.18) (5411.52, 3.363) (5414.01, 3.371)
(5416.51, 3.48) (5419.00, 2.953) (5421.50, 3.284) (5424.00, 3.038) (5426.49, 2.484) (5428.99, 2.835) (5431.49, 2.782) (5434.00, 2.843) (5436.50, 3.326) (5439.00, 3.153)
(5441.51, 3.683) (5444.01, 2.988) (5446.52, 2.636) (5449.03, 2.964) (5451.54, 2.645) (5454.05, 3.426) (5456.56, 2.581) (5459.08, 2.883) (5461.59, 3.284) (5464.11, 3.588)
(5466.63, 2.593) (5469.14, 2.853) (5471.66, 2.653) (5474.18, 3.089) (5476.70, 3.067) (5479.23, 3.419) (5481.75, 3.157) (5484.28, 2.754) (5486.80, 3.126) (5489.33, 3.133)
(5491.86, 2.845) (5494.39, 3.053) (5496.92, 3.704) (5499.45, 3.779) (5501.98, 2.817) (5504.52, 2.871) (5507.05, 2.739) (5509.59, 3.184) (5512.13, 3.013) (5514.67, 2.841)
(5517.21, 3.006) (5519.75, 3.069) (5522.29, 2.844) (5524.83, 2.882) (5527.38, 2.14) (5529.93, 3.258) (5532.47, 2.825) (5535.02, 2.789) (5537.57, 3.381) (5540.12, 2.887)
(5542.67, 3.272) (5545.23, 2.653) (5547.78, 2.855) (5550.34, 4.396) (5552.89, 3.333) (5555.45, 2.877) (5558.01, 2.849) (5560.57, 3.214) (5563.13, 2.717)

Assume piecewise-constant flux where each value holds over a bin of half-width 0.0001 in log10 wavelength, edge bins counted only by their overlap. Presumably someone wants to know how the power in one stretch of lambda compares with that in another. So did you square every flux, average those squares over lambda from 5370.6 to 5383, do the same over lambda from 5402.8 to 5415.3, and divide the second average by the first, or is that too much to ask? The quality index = 0.94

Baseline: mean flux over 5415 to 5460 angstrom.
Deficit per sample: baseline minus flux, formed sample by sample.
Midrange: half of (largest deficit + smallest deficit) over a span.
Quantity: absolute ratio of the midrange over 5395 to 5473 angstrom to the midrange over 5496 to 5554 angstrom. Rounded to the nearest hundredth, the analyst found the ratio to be 0.31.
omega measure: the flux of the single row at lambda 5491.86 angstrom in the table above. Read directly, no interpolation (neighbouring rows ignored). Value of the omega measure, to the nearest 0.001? 2.845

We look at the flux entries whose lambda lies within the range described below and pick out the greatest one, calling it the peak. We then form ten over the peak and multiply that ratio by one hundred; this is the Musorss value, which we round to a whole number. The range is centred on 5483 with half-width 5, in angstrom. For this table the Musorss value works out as 292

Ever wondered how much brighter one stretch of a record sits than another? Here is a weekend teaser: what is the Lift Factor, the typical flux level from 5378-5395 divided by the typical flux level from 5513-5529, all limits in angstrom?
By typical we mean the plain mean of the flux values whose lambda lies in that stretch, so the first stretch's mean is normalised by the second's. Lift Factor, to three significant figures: 1.06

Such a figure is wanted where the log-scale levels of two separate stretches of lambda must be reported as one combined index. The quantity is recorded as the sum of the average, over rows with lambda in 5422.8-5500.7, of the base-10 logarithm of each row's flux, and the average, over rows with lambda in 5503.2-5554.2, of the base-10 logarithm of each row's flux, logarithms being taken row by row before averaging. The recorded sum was 0.9557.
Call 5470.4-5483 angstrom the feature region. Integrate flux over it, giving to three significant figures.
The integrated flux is 38.8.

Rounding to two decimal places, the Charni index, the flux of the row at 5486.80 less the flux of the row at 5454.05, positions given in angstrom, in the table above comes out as -0.30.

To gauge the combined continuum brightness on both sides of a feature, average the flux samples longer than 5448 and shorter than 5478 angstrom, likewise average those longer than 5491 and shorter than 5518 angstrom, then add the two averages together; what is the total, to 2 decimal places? 6.05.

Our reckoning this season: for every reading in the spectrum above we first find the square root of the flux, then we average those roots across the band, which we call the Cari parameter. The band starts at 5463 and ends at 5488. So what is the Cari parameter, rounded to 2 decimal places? 1.74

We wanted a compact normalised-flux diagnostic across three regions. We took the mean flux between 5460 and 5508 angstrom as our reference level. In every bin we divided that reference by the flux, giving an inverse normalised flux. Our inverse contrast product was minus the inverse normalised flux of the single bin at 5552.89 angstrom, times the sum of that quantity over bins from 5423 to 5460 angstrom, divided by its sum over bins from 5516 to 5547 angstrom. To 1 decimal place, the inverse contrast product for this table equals -1.1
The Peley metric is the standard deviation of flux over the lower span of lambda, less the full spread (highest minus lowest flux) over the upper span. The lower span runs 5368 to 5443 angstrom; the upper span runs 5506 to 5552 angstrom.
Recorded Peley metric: -1.9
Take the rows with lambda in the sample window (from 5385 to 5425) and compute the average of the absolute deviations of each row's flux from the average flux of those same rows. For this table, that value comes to 0.30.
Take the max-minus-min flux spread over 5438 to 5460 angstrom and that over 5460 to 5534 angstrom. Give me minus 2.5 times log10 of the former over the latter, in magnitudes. 0.4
